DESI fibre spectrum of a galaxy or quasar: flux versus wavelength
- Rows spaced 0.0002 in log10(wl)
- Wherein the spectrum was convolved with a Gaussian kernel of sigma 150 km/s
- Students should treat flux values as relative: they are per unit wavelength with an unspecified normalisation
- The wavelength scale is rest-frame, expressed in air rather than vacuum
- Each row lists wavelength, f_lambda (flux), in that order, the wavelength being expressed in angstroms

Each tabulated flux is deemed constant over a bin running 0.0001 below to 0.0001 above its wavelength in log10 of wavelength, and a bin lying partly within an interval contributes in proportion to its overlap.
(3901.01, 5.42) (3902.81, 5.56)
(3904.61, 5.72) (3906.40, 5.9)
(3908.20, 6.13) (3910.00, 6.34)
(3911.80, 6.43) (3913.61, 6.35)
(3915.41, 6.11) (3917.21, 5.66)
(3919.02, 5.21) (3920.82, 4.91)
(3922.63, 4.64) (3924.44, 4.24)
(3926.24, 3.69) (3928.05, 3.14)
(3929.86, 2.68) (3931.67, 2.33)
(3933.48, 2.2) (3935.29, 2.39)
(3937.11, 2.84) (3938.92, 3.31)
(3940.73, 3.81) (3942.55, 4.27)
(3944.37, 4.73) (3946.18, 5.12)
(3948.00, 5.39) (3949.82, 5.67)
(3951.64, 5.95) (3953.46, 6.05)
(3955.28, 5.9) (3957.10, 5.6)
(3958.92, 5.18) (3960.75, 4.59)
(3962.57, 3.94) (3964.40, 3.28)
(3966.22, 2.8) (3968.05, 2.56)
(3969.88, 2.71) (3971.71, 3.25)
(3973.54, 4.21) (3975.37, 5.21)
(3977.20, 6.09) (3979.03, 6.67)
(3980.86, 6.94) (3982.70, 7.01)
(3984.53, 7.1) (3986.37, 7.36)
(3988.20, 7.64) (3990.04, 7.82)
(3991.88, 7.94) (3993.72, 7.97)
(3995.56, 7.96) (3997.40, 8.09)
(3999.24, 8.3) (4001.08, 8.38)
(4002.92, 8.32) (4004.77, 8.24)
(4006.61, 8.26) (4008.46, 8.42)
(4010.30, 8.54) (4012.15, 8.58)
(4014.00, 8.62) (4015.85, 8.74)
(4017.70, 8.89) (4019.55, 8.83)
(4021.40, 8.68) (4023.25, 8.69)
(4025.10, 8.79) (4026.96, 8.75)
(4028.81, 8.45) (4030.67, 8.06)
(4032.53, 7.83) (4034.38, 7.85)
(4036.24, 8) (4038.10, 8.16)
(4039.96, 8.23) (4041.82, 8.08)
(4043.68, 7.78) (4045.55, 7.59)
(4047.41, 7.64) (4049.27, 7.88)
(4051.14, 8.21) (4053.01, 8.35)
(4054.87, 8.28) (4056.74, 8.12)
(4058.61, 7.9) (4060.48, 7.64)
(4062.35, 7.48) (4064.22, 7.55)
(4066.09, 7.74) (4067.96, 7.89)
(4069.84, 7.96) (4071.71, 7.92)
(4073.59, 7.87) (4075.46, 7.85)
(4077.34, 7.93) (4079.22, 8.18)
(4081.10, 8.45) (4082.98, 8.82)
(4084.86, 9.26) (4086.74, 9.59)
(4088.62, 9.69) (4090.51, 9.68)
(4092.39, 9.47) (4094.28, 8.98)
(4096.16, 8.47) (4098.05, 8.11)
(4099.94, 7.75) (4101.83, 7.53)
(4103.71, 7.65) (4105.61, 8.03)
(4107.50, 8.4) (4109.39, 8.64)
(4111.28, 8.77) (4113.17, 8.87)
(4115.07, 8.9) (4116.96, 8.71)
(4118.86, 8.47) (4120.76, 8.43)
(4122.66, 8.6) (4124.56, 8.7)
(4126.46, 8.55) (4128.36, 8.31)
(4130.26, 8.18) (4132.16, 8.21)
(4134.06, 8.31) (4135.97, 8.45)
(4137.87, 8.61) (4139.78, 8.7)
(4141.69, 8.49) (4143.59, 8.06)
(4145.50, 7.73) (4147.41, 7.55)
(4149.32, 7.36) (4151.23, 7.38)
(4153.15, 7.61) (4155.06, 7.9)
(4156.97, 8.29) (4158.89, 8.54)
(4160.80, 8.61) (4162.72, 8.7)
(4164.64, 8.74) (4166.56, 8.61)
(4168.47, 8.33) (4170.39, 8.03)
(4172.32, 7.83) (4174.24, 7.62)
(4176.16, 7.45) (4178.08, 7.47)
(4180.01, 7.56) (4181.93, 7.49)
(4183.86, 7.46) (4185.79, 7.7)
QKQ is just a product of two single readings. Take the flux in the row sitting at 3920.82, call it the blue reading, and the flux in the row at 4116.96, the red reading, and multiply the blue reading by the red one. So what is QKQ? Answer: 43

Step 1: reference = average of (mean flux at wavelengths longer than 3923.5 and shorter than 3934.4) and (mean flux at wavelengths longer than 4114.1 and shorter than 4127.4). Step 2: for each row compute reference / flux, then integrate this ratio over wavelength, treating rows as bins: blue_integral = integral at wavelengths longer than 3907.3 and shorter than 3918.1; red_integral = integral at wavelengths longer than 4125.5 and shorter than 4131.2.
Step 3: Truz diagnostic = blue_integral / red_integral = 2.6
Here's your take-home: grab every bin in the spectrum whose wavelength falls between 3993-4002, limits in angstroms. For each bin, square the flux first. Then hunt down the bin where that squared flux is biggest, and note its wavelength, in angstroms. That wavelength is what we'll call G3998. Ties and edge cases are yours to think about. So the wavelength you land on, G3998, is 4001.08 angstroms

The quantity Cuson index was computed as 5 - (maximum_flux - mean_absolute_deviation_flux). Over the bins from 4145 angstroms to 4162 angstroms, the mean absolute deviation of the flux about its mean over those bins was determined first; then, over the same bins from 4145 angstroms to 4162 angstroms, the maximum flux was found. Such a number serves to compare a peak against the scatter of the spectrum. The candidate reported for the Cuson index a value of -3.2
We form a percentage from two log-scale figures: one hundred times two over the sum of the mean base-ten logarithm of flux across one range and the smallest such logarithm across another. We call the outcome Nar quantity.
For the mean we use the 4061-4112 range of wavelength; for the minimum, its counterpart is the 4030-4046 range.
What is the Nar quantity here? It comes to 111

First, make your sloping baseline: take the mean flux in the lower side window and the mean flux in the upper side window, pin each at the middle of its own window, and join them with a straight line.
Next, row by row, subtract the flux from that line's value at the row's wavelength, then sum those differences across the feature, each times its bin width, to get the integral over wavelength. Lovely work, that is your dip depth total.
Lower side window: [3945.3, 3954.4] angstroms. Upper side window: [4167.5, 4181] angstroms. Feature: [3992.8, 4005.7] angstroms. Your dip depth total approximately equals -27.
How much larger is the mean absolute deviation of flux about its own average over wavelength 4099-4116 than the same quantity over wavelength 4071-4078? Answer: 0.45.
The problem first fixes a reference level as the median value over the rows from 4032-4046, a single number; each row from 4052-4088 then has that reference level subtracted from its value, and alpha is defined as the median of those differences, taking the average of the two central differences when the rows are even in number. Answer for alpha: 0.0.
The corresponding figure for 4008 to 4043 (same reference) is 0.6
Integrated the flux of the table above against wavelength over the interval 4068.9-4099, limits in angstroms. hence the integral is 260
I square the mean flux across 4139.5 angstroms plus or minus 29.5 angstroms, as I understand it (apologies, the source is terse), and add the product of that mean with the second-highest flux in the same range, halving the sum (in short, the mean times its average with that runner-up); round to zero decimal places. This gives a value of 72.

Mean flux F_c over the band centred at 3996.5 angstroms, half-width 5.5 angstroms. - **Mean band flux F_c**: 8.11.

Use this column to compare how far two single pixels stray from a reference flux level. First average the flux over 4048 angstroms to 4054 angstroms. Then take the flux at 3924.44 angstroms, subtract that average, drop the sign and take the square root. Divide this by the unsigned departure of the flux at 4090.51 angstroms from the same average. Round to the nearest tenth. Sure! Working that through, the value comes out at 1.3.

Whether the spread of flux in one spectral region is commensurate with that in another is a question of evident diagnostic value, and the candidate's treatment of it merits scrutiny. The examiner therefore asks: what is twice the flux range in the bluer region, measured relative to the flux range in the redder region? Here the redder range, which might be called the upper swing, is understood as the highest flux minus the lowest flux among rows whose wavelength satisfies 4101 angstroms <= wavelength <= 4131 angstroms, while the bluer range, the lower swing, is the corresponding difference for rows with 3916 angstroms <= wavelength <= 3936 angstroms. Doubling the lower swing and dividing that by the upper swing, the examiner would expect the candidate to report 5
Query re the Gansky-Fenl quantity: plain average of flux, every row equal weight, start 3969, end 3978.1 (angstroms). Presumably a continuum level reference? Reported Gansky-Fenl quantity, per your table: 4.3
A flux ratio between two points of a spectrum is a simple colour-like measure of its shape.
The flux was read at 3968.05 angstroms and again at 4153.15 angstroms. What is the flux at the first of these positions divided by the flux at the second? 0.34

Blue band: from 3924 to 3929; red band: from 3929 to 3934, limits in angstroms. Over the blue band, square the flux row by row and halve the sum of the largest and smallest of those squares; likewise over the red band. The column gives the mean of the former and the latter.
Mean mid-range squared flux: 10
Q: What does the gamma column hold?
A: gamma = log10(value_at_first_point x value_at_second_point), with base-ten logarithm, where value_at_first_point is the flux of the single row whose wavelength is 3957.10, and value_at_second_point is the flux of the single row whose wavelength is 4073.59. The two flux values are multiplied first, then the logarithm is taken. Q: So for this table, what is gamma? 1.64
